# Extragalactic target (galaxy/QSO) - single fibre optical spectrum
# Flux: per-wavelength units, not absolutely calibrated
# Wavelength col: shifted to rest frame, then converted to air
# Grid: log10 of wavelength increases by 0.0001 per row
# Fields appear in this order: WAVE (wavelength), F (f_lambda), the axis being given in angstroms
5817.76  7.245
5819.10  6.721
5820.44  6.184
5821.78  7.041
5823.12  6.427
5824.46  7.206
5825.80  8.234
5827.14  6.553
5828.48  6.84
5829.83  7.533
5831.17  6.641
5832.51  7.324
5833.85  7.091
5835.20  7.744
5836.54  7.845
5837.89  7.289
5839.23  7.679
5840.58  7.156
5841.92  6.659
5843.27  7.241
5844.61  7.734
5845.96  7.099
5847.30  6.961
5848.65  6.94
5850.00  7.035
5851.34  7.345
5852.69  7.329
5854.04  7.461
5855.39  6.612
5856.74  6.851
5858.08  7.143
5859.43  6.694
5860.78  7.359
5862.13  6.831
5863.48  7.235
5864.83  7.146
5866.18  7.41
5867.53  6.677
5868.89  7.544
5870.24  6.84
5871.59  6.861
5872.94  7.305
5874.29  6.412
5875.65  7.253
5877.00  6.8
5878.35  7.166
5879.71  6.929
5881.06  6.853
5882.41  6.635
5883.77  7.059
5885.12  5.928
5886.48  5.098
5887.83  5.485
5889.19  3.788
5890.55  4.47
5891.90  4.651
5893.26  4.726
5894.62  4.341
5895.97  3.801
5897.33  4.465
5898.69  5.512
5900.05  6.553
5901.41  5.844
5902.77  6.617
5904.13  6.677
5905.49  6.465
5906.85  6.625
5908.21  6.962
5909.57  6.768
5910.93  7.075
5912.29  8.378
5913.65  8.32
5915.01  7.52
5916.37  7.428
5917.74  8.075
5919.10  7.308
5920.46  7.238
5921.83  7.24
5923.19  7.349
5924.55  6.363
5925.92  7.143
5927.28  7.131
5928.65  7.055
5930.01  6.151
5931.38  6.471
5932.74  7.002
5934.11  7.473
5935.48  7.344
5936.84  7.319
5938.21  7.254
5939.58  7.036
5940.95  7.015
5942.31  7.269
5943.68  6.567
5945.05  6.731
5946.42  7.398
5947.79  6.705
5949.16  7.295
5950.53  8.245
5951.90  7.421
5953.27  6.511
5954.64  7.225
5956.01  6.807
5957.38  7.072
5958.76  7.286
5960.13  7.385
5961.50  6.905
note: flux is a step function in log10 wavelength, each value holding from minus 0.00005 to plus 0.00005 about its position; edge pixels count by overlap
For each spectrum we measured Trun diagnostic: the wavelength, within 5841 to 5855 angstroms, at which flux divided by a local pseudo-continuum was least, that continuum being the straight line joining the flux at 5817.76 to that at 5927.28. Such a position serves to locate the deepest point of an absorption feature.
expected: 5841.92 angstroms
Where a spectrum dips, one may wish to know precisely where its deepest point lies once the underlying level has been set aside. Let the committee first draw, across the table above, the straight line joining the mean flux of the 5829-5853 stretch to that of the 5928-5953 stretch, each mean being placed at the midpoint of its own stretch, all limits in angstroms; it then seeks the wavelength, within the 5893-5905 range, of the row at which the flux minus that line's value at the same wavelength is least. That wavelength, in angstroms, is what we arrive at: 5895.97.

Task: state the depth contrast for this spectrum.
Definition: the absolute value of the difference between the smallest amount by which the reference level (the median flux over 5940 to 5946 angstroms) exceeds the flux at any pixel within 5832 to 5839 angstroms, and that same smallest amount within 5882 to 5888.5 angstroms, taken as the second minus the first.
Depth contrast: 0.8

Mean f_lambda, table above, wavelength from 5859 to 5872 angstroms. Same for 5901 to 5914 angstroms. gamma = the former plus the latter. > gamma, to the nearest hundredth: 14.03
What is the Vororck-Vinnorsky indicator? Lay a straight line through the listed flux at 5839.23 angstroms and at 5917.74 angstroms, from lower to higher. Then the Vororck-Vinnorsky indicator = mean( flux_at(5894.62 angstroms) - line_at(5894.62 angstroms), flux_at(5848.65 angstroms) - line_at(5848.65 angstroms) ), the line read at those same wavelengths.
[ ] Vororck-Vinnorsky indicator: -2.2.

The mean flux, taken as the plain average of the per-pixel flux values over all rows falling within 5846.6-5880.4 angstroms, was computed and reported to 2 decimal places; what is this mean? 7.05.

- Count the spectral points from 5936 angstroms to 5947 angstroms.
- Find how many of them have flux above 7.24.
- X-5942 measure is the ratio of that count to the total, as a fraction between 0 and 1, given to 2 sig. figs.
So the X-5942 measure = 0.50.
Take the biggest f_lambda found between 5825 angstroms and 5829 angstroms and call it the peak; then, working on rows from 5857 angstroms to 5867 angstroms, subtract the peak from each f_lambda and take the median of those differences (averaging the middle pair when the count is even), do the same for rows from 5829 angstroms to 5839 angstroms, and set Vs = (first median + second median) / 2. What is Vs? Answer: -1.0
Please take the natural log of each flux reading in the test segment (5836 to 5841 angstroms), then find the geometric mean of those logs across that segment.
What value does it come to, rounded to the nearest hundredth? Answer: 2.01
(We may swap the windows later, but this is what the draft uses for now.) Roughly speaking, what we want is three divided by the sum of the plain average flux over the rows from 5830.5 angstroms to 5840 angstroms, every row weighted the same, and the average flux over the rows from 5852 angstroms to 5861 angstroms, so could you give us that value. 0.208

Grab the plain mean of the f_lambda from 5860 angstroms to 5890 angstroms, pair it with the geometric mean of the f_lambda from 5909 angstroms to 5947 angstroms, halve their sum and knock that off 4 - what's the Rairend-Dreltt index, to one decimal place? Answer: -2.9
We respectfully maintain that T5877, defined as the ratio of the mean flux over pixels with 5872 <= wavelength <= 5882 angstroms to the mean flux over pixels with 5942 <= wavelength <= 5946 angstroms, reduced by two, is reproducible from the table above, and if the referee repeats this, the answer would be -0.985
